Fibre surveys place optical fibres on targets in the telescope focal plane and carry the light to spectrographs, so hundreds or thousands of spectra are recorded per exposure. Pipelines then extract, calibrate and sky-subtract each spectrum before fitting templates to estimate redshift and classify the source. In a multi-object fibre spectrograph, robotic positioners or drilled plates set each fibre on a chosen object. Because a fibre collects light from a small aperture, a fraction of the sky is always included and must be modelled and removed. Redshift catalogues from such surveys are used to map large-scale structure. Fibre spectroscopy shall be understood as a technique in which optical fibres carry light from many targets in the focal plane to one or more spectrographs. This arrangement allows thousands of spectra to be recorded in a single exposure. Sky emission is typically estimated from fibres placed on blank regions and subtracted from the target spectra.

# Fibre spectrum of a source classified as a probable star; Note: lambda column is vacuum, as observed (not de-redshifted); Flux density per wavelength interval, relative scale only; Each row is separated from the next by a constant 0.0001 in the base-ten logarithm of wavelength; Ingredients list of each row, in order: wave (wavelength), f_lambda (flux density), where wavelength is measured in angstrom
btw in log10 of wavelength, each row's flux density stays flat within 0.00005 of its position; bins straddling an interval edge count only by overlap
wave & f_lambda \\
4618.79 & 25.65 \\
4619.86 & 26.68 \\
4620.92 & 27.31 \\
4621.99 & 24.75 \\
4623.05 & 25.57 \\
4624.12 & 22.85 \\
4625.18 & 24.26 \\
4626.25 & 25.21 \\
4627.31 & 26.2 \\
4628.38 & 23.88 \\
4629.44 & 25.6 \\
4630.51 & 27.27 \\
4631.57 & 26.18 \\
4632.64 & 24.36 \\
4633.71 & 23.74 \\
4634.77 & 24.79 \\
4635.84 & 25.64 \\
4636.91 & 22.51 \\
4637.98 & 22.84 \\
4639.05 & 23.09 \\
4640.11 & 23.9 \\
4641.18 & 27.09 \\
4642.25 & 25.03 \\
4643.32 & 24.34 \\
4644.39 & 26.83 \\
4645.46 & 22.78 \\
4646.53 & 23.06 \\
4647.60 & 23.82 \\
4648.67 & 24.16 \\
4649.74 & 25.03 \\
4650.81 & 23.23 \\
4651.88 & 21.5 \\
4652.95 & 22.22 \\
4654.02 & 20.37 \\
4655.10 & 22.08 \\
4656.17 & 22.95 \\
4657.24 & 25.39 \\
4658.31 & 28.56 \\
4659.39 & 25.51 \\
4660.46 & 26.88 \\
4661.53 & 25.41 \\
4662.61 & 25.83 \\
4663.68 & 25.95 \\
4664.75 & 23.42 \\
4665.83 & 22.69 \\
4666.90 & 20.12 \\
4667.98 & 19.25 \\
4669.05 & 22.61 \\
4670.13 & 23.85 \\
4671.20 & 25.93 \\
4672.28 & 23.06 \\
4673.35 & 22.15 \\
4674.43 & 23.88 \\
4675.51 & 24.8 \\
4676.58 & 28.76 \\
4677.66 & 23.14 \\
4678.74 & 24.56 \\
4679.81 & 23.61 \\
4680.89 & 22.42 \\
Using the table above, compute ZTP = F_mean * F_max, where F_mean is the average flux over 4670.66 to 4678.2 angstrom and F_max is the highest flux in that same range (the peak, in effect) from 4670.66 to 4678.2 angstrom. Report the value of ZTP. 706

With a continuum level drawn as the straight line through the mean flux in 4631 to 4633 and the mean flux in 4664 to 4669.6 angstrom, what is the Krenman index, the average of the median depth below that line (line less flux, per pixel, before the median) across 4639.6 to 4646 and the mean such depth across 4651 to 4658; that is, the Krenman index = 0.0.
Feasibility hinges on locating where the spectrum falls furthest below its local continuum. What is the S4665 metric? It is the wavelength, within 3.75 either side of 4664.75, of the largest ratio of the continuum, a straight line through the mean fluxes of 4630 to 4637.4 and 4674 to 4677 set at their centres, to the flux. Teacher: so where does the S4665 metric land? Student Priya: 4667.98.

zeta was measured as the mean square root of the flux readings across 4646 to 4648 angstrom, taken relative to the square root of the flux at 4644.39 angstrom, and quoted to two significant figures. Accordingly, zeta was 0.93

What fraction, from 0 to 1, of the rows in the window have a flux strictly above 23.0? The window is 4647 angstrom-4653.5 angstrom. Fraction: 0.7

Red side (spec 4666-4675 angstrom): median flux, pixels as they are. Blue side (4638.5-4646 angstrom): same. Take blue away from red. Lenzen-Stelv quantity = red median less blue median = -1.5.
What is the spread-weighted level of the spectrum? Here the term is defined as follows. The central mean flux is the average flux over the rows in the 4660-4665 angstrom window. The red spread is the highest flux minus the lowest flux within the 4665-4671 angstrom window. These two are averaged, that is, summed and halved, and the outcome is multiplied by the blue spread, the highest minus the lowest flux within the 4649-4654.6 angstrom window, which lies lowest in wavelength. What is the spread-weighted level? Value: 70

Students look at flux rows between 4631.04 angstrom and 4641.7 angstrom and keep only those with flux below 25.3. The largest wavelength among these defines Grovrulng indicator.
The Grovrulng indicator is 4640.11 angstrom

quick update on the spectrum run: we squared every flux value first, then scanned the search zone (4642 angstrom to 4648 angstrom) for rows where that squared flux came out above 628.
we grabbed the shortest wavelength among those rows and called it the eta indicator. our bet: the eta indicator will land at 4644.39 angstrom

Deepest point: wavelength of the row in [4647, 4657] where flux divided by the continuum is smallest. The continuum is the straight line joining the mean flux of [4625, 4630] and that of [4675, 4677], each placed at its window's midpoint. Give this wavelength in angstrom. 4654.02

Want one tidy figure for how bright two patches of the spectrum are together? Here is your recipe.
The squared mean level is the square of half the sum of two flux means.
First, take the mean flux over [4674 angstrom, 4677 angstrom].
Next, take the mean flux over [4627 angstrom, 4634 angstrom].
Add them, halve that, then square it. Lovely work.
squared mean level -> 654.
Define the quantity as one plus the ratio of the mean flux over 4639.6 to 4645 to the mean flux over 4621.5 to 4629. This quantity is 2.03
